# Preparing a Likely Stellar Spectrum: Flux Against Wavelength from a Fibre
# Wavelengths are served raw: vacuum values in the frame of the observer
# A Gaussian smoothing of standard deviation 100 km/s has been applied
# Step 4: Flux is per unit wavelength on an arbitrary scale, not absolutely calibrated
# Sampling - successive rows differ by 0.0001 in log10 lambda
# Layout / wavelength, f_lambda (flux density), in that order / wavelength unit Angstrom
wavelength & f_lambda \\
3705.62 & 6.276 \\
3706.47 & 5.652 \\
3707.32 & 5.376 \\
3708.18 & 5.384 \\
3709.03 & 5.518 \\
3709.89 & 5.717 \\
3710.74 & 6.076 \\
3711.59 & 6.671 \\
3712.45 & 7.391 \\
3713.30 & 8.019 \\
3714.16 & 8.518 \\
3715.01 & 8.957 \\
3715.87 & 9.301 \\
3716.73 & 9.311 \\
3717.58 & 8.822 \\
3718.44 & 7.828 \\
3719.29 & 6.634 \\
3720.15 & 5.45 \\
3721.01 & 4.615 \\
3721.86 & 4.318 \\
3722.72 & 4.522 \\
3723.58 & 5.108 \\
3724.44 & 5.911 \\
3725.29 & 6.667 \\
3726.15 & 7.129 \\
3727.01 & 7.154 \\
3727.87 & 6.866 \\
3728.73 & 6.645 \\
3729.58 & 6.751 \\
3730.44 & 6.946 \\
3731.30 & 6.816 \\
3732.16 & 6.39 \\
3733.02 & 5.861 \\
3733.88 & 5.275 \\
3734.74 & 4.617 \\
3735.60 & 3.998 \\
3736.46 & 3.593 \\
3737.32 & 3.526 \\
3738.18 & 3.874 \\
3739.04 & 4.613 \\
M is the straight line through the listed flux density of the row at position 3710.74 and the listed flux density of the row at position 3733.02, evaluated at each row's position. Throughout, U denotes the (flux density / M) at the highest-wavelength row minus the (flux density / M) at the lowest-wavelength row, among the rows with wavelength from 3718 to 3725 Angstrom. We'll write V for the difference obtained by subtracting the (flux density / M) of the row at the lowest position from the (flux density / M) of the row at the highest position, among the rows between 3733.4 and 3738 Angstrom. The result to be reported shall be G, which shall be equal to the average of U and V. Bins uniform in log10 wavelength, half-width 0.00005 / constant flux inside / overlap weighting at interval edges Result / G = -0.30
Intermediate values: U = -0.31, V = -0.3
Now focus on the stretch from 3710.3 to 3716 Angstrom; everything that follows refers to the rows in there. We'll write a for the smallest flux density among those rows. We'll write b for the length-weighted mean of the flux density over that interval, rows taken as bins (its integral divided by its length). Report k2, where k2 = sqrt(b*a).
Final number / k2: 6.9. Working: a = 6.076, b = 7.8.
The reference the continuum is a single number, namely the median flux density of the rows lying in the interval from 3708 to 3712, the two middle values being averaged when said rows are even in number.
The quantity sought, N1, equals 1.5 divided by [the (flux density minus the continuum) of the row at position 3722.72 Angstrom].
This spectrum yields -1.3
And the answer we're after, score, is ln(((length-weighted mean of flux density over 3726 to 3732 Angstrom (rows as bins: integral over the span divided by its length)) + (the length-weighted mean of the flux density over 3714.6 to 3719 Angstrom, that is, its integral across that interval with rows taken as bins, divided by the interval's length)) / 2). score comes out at 2.06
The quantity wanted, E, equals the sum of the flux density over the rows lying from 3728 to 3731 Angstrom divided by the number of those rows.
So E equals 6.8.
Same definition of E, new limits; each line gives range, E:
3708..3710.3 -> 5.5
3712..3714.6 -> 8.0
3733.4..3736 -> 4.6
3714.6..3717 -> 9.2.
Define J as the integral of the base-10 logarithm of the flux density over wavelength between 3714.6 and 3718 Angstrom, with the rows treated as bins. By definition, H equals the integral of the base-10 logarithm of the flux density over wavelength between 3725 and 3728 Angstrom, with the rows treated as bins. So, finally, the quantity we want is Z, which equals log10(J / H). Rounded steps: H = 2.53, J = 3.26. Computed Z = 0.11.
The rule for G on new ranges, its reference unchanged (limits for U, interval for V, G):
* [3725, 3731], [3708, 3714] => 0.25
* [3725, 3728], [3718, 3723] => -0.25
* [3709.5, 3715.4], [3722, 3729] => 0.46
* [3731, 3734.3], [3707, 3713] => 0.04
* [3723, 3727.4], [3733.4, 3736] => 0.07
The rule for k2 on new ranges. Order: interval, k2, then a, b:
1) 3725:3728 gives 6.8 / 6.667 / 7.0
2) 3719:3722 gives 4.8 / 4.318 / 5.3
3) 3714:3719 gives 8.3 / 7.828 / 8.8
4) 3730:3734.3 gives 5.7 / 5.275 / 6.3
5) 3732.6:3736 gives 4.4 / 3.998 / 4.9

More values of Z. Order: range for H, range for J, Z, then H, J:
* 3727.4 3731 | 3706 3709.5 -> -0.06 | 3.00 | 2.59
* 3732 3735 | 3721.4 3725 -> 0.06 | 2.21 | 2.52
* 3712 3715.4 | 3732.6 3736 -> -0.12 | 3.10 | 2.34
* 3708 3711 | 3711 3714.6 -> 0.15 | 2.26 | 3.16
